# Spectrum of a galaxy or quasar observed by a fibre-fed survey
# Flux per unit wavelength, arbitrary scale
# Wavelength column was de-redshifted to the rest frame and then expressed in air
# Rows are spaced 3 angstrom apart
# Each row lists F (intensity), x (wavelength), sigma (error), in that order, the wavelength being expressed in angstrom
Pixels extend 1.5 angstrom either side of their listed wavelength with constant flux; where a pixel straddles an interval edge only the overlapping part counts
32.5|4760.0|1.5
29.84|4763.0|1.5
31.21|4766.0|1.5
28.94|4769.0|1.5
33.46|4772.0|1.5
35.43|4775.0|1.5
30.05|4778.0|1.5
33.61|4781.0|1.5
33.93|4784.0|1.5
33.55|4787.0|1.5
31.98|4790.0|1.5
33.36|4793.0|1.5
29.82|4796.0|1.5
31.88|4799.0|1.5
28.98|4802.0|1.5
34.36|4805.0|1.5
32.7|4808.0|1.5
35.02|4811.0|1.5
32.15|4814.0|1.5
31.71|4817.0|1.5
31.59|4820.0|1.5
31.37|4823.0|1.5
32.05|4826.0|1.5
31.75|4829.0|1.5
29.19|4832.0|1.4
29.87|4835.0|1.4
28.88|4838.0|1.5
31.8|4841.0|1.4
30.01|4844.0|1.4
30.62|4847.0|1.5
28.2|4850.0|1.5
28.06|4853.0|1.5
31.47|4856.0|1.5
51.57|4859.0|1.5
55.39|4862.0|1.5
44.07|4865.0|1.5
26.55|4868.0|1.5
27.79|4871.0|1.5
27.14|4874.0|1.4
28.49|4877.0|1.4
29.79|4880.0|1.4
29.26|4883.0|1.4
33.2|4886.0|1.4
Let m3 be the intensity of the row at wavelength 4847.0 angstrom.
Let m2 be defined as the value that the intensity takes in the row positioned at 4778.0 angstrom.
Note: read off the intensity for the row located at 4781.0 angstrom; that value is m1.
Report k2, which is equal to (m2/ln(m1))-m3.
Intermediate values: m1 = 33.61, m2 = 30.05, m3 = 30.62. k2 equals -22.1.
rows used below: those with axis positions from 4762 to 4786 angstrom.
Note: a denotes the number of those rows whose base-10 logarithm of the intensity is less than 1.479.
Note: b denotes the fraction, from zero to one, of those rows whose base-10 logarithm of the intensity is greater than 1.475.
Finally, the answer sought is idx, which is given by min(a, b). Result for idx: 0.75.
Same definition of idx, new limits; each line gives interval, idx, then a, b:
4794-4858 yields 0.71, 8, 0.71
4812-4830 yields 0.00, 0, 1.00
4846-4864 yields 0.67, 2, 0.67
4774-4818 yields 0.87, 3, 0.87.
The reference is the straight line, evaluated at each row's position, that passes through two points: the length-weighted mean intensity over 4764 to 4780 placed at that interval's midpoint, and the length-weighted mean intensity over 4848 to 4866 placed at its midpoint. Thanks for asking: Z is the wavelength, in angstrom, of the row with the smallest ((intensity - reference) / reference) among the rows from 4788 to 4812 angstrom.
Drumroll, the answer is 4802.0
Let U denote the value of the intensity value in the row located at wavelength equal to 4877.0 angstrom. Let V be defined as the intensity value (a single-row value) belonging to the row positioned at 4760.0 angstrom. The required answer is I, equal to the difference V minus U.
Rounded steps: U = 28.49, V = 32.5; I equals 4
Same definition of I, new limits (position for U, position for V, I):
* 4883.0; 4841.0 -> 3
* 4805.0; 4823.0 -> -3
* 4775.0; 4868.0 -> -9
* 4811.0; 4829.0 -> -3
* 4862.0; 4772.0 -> -22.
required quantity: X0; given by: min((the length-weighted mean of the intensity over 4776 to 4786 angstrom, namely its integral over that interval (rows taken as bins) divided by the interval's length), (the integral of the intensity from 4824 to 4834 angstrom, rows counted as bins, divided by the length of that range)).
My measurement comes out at 31.0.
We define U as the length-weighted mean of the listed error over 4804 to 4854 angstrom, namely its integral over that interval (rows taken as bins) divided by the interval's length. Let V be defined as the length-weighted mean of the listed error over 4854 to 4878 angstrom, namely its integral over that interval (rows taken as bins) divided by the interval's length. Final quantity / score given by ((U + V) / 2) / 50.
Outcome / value 0.0295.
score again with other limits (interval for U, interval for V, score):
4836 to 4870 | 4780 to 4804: 0.0298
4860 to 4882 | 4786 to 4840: 0.0294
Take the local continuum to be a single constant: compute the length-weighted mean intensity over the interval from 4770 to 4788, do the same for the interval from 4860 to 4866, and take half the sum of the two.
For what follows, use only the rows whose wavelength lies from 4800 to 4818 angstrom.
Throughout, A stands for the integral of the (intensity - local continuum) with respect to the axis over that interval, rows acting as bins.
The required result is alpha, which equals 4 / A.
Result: -0.024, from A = -167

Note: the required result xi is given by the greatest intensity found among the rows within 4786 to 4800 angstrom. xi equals 33.55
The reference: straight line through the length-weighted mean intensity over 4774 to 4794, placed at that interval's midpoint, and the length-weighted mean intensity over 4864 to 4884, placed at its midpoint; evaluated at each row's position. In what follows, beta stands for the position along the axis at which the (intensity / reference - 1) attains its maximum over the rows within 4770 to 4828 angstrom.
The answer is 4811.0 angstrom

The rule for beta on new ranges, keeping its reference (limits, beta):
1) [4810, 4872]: 4862.0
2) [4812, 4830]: 4826.0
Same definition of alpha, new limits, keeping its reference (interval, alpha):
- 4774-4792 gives -0.025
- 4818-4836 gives -0.021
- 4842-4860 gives -0.025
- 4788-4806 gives -0.022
